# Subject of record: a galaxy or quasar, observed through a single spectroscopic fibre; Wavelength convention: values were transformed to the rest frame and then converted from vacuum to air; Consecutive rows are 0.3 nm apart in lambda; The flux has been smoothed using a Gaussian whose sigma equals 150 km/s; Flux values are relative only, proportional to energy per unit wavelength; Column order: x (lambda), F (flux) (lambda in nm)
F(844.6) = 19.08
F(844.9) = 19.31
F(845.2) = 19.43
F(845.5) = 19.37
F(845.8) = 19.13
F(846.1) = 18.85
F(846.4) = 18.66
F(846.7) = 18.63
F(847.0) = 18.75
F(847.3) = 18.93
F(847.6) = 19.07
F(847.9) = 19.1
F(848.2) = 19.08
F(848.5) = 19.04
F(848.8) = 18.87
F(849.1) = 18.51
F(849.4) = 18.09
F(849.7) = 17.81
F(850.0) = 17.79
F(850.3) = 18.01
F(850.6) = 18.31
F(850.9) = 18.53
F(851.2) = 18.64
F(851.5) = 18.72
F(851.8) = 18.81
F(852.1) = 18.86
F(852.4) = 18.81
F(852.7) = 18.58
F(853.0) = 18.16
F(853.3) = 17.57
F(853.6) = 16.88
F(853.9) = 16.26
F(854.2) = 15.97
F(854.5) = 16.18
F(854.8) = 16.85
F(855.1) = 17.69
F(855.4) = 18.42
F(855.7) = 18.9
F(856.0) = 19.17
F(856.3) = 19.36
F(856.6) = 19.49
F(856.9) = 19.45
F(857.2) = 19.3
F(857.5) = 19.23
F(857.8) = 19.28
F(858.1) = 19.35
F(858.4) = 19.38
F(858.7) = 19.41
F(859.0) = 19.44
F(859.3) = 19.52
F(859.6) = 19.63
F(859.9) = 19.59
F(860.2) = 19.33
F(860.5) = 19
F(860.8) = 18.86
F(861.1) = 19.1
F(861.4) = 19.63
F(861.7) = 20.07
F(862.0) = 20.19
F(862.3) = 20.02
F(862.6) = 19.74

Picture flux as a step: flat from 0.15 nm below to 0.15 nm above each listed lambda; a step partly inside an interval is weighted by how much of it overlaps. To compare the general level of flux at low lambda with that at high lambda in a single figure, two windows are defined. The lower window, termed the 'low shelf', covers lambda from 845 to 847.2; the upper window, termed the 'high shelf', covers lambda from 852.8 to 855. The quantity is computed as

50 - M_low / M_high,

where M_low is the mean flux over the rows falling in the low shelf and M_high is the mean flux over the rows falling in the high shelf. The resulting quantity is 48.9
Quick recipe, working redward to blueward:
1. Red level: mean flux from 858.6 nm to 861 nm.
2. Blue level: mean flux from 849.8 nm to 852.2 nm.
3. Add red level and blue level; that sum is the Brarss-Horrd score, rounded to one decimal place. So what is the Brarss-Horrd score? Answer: 37.8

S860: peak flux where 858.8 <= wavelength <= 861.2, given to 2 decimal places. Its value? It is 19.63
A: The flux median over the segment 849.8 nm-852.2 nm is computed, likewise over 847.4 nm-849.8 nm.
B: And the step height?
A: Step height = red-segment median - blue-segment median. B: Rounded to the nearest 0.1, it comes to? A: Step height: -0.4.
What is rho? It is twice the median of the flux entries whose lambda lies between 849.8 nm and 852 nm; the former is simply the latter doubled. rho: 37.1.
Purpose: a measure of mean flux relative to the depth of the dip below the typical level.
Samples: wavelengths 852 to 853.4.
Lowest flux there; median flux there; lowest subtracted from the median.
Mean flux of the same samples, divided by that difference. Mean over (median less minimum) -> 18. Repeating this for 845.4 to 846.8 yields 86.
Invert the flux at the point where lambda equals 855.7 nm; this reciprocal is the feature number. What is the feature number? 0.0529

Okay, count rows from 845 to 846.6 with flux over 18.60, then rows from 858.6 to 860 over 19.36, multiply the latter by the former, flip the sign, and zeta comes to -25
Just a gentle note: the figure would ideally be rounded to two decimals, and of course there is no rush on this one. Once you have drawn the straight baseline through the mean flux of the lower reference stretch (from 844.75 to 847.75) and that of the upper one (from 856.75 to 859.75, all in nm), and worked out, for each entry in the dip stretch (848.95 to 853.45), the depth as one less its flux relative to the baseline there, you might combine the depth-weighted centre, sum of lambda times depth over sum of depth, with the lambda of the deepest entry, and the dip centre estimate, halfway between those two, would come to 852.21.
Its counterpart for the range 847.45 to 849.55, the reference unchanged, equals 849.33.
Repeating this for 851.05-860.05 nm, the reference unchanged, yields 854.04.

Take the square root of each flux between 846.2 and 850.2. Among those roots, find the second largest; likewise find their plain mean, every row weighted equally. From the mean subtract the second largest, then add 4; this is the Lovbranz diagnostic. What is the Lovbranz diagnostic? 3.95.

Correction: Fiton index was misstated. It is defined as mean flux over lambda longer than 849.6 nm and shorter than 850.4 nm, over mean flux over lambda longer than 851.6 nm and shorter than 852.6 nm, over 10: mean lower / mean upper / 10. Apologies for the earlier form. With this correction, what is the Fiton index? 0.095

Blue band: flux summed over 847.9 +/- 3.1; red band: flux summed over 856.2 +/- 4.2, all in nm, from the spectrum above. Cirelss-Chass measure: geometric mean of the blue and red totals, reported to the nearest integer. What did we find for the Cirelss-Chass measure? 452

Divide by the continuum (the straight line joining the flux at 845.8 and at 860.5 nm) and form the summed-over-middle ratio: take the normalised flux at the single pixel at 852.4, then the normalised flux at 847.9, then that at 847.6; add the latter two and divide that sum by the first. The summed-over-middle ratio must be 2.02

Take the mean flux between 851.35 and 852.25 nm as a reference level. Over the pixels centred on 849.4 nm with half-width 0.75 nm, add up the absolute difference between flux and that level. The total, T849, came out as 3.1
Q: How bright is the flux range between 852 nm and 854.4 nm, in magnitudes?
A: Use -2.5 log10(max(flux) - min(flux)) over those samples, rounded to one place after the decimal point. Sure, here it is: -1.2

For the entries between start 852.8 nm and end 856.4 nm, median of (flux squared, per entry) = 311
